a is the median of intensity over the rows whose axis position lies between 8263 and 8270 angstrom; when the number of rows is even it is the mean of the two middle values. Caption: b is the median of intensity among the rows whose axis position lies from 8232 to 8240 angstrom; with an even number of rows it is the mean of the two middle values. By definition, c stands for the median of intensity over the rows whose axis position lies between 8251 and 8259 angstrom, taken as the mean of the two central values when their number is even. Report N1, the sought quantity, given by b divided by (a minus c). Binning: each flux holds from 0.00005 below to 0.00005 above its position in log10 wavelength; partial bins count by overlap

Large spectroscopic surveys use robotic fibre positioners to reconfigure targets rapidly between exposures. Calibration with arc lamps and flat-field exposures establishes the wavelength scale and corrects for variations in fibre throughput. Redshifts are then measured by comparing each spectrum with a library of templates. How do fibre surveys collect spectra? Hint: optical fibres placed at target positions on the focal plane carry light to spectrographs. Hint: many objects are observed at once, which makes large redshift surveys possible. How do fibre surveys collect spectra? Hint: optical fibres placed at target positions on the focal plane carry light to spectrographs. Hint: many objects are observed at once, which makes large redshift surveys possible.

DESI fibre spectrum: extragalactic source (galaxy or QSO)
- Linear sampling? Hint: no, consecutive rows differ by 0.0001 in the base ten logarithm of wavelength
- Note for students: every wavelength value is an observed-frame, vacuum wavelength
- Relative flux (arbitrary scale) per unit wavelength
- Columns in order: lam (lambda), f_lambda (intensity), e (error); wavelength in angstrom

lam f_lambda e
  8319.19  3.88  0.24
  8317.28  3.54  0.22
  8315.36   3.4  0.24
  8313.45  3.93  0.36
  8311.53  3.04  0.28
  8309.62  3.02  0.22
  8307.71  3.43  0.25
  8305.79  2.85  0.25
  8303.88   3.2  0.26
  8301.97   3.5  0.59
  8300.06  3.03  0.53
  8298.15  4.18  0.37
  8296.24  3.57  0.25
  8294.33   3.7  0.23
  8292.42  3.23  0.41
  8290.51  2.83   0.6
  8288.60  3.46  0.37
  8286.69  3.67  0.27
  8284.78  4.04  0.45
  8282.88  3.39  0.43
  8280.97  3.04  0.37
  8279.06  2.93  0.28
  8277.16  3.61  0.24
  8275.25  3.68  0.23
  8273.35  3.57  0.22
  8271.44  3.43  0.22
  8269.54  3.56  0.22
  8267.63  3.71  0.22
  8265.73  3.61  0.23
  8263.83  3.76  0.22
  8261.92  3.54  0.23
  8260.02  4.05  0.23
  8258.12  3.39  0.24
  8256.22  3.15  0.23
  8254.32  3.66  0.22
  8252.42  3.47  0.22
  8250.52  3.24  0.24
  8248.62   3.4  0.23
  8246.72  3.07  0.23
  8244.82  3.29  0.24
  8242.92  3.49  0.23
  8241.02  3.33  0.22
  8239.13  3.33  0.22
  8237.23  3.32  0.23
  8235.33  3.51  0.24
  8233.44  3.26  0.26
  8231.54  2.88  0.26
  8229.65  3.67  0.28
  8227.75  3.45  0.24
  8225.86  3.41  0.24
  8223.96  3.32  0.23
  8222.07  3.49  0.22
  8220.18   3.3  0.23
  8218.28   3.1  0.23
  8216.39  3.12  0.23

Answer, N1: 14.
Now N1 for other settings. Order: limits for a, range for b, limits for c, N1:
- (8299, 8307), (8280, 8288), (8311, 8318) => -10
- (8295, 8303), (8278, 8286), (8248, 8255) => 32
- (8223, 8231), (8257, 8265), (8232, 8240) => 35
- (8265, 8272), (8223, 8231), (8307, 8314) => 10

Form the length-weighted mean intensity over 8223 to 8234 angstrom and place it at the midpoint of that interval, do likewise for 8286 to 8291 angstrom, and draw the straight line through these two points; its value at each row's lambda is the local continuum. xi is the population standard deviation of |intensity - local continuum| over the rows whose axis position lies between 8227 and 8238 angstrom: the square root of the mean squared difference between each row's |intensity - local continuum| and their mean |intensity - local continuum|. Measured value 0.15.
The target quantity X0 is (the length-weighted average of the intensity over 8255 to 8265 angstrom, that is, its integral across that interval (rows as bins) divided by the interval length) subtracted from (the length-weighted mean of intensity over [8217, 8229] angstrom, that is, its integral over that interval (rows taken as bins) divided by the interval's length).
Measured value -0.24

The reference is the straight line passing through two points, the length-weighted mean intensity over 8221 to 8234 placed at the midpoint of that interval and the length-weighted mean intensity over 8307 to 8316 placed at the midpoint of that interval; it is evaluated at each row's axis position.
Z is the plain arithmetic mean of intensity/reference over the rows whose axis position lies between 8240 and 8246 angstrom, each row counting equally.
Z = 1.00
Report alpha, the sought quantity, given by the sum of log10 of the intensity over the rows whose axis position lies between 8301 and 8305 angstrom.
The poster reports 1.0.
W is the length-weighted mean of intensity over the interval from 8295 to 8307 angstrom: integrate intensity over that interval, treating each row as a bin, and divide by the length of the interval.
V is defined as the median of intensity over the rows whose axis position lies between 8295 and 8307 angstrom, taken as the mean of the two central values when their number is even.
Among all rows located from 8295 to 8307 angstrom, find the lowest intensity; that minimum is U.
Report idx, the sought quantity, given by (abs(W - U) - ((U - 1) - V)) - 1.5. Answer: 0.5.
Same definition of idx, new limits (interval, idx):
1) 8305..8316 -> 0.3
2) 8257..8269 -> 0.0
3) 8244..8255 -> 0.1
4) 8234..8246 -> -0.4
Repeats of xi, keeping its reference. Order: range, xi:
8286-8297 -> 0.14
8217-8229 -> 0.07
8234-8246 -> 0.07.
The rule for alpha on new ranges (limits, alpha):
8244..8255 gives 3.2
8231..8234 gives 1.0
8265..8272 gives 2.2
